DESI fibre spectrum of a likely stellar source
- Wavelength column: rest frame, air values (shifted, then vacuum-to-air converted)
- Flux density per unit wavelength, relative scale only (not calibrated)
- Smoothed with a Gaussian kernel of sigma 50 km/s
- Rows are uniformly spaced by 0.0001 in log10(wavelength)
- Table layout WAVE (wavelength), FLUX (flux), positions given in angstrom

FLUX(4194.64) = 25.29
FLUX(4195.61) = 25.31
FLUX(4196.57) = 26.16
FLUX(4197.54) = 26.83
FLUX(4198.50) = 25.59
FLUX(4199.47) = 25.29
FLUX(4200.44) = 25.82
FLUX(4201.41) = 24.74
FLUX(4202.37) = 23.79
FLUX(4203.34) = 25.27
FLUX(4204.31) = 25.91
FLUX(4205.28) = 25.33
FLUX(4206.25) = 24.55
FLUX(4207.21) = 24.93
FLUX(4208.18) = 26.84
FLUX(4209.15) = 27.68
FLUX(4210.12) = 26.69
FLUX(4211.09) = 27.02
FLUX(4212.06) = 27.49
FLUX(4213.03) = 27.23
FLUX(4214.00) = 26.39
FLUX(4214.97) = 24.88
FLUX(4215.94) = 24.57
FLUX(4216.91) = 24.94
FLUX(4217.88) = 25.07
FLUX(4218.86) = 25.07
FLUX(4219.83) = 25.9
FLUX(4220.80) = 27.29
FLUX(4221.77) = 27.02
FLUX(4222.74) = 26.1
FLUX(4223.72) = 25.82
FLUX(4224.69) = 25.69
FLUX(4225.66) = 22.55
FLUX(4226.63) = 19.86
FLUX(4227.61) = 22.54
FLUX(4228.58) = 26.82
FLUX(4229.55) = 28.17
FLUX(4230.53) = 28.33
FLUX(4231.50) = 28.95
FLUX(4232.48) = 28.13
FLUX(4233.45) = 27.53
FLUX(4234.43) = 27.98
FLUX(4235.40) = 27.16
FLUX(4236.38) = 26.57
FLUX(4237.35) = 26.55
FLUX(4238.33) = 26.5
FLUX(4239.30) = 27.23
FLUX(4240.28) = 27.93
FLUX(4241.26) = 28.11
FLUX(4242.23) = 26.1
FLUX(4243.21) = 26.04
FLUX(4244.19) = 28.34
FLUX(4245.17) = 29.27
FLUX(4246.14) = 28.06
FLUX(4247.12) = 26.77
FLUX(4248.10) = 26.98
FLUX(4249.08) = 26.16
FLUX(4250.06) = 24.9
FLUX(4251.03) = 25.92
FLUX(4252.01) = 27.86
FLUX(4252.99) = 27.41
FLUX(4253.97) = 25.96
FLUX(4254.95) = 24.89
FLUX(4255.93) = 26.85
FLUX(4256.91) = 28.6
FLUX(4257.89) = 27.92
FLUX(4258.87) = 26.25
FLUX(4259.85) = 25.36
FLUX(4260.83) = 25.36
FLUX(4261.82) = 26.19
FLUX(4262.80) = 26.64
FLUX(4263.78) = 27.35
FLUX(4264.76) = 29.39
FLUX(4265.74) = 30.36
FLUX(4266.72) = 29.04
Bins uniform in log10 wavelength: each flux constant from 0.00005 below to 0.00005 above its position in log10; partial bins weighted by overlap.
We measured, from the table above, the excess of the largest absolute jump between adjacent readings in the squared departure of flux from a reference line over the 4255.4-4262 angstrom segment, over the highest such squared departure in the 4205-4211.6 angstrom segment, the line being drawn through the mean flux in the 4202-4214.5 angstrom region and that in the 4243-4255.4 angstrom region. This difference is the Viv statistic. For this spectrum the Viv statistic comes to 0.2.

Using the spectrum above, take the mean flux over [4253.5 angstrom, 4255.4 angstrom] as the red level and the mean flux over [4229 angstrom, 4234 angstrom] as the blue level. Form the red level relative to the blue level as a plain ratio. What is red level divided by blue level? 0.90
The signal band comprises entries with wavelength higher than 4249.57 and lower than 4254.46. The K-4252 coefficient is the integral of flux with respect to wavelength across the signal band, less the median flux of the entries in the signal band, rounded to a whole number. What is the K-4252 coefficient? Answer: 103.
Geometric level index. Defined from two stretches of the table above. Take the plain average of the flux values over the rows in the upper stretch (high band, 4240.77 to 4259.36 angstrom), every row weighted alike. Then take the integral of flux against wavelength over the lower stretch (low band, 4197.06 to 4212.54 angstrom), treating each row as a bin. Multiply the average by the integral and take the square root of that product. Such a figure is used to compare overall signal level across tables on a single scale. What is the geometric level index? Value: 104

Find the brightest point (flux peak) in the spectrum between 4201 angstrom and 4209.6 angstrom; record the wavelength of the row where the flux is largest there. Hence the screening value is 4209.15 angstrom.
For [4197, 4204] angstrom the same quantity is 4197.54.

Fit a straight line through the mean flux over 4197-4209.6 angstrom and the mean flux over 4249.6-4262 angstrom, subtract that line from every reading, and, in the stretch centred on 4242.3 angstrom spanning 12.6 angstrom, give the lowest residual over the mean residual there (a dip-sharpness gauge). 0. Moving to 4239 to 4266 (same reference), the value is -2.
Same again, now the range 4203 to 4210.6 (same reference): -4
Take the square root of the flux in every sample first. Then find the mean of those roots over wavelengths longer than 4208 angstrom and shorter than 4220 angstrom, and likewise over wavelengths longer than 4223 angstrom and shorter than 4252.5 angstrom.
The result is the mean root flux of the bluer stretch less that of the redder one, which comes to -0.05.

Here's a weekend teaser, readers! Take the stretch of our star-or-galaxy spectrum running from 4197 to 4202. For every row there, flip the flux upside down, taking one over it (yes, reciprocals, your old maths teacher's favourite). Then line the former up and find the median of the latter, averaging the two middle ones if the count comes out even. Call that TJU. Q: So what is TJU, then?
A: 0.0391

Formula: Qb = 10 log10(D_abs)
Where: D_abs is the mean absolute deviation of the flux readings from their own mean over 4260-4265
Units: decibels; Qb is 0.4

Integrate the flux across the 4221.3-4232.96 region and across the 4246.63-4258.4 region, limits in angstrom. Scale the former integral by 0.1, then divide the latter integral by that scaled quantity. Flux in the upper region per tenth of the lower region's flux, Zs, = 10.4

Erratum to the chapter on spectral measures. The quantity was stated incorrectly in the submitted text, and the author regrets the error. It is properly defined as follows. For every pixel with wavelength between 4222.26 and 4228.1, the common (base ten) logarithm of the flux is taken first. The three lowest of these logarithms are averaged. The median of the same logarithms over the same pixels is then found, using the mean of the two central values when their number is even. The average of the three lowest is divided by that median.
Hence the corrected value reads 0.966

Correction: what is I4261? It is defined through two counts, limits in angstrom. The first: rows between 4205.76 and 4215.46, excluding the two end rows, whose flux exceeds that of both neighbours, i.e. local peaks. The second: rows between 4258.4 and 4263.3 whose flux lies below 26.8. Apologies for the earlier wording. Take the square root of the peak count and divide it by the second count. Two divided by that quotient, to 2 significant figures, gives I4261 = 7.1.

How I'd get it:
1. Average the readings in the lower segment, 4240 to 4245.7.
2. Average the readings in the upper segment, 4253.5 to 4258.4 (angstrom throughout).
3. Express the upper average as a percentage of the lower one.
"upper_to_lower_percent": 97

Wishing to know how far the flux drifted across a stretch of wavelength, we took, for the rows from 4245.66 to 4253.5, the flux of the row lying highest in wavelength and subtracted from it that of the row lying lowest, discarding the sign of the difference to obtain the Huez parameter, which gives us 0.65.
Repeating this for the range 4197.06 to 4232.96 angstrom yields 1.30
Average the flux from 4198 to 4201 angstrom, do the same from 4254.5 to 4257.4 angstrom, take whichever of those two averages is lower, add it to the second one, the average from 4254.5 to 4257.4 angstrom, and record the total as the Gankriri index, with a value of 52.3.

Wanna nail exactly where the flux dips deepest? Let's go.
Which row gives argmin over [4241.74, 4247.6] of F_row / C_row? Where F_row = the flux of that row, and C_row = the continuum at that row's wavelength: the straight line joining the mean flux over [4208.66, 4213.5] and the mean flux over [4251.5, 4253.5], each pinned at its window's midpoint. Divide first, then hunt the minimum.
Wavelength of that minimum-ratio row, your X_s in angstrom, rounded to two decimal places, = 4243.21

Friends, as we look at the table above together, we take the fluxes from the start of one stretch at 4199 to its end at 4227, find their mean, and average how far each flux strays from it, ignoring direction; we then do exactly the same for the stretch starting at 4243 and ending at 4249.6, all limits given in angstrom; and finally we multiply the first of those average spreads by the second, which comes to 1.1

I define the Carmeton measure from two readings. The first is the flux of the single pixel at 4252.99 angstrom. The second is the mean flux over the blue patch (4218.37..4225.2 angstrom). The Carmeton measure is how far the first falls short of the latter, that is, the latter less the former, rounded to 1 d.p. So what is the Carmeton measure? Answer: -1.3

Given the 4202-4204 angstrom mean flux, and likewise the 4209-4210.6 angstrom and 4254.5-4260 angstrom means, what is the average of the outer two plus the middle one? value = 52.8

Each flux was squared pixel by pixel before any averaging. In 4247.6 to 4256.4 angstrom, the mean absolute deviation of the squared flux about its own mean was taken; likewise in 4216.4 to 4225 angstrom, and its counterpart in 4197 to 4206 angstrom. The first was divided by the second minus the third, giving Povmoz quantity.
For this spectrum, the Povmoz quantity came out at 13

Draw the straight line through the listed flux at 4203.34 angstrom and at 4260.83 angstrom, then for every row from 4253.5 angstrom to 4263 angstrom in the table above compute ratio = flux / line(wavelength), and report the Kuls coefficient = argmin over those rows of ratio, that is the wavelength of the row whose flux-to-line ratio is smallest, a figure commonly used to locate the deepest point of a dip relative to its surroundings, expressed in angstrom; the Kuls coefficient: 4254.95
